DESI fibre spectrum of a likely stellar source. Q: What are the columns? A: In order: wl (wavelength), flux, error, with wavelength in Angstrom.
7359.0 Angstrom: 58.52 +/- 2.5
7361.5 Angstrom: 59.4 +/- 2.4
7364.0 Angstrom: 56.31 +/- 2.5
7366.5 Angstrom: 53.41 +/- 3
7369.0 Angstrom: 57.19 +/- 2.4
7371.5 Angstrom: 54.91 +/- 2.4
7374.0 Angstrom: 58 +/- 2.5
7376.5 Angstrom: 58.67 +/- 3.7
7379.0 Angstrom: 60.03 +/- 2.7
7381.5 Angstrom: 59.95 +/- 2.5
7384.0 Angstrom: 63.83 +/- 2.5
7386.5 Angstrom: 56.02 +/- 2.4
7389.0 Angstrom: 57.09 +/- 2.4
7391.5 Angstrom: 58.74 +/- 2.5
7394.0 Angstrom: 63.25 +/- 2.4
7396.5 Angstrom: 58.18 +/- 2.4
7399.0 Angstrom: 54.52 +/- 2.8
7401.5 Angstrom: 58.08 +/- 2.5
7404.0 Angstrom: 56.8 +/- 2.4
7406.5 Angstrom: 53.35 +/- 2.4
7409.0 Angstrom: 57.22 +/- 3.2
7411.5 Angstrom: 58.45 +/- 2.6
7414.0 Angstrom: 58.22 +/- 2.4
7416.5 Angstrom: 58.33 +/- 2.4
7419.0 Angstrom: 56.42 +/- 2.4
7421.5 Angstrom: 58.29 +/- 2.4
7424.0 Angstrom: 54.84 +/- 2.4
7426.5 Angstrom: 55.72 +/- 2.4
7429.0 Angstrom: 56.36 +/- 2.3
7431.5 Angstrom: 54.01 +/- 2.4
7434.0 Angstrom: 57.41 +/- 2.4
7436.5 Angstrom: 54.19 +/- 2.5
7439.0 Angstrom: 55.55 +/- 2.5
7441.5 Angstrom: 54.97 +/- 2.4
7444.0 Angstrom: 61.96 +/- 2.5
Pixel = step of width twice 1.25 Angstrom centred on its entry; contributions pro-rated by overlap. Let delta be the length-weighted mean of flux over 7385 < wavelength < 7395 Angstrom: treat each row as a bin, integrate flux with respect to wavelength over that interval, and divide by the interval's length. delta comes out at 58.8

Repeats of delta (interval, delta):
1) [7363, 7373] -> 55.5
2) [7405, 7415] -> 56.8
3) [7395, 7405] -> 57.1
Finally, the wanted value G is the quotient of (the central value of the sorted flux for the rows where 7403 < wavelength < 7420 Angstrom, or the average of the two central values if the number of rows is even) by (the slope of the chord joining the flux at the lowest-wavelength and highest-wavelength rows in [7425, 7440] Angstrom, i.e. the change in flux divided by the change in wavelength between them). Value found -4207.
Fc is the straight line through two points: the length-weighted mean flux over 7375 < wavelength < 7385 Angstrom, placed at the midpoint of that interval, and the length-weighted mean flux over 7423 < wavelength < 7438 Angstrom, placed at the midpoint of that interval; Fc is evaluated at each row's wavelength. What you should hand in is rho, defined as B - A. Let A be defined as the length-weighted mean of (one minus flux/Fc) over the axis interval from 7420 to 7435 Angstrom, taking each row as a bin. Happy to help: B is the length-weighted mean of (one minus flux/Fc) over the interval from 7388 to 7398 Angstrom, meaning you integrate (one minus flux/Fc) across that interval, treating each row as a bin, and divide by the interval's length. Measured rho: 0.005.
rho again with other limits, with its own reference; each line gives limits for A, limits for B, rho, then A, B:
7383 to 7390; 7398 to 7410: 0.020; 0.016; 0.036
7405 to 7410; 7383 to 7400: -0.034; 0.043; 0.009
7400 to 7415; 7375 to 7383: 0.002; 0.013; 0.015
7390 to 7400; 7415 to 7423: -0.022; 0.004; -0.018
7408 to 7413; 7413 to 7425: -0.004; -0.008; -0.012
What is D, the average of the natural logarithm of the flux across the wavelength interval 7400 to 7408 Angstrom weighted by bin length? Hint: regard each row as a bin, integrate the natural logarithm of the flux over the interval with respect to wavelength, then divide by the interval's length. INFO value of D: 4.03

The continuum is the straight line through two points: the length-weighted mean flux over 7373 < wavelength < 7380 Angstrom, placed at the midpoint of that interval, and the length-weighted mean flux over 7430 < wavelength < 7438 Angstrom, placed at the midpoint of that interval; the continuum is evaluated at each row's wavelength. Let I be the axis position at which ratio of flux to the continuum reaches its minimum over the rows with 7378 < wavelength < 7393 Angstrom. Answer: 7386.5 Angstrom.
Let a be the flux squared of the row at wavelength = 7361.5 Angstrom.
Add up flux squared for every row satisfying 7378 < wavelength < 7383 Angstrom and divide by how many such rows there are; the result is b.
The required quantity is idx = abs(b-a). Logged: 70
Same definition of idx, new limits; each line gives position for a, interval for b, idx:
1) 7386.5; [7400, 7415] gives 116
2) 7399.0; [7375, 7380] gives 550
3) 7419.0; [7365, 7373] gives 137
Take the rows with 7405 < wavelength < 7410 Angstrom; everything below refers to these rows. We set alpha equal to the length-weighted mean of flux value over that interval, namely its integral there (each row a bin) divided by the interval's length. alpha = 55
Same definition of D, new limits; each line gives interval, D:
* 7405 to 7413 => 4.03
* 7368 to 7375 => 4.04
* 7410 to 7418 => 4.06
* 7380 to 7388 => 4.09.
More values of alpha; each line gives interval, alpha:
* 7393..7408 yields 57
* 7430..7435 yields 56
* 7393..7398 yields 60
